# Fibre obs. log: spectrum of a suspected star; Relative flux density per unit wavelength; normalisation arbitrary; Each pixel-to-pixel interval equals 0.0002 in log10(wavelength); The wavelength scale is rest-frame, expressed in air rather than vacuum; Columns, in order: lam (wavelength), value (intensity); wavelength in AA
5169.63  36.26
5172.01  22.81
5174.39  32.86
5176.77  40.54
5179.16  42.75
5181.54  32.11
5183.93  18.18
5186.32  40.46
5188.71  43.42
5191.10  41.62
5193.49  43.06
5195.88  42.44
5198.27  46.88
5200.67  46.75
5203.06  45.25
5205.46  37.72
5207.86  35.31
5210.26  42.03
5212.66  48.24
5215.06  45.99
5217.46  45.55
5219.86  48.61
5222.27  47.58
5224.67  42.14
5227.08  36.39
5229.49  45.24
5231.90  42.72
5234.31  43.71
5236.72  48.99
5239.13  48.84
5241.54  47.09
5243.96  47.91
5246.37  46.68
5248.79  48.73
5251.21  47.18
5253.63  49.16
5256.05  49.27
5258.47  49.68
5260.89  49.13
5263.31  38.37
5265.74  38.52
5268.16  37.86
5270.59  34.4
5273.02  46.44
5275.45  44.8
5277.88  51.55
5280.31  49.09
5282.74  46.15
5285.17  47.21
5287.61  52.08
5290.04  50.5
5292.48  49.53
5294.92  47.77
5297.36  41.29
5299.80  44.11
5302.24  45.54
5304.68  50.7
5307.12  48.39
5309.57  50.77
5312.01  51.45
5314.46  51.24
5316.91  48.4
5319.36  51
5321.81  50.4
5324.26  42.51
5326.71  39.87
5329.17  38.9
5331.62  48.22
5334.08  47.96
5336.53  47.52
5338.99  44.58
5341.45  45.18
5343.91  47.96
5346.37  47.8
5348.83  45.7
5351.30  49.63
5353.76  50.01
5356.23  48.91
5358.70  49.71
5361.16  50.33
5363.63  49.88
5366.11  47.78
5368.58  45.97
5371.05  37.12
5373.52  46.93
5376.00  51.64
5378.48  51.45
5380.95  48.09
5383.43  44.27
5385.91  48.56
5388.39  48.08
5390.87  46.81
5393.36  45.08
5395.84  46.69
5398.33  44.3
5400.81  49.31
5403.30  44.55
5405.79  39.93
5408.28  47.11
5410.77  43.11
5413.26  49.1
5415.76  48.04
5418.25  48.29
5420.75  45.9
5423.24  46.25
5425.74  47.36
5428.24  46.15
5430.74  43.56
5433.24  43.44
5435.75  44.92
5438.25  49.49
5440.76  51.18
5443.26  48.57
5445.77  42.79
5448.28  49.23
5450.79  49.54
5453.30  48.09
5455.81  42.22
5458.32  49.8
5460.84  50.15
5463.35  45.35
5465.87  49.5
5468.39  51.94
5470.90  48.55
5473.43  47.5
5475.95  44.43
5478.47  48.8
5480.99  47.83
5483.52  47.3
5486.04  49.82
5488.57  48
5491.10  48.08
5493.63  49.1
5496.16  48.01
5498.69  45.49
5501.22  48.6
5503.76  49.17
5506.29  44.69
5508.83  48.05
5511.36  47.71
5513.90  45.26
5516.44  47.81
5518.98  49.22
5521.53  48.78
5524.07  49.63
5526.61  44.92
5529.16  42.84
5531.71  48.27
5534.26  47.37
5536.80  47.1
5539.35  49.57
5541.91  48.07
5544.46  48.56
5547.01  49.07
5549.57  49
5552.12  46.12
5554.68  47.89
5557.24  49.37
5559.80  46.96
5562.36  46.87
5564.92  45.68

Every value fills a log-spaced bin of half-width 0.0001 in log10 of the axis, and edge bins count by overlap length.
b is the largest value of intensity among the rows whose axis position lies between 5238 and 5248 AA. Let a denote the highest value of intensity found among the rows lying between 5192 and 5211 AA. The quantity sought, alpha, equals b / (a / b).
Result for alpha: 51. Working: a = 46.88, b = 48.84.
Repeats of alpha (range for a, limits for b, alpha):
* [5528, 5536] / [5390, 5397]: 45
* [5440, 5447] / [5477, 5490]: 48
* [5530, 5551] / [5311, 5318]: 53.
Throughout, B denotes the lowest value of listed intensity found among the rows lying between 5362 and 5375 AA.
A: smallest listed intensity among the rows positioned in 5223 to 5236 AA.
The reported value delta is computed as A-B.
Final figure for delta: -0.7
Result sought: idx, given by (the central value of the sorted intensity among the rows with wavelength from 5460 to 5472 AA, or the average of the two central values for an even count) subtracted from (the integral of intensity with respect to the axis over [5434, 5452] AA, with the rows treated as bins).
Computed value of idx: 811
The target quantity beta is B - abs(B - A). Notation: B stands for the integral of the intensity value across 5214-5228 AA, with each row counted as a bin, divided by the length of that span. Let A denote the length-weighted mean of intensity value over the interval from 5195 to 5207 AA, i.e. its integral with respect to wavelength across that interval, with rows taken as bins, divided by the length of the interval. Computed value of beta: 44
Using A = 43.6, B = 44.5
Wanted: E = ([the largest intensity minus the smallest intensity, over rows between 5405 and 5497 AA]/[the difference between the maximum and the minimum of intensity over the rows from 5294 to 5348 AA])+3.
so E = 4.0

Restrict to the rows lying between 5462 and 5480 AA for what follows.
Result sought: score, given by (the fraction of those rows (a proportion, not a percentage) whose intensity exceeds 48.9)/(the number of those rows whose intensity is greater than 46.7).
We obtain 0.057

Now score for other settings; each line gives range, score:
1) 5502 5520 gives 0.057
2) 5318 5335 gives 0.071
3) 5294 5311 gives 0.071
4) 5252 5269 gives 0.143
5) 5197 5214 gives 0.000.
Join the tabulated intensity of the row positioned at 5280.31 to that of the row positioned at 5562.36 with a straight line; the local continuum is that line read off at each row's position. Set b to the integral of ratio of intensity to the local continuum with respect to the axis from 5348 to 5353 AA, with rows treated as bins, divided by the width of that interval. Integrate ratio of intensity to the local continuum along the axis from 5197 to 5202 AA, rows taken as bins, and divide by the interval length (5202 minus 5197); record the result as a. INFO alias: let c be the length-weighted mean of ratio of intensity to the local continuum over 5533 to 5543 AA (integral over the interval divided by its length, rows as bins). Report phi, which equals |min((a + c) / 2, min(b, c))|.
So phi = 0.98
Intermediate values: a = 0.94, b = 0.99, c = 1.02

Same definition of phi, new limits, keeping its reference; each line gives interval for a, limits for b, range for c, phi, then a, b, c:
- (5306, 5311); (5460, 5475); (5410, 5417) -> 0.98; 1.02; 1.02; 0.98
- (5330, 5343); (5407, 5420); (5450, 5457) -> 0.96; 0.96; 0.98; 0.97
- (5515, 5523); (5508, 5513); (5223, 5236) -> 0.86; 1.03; 1.01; 0.86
